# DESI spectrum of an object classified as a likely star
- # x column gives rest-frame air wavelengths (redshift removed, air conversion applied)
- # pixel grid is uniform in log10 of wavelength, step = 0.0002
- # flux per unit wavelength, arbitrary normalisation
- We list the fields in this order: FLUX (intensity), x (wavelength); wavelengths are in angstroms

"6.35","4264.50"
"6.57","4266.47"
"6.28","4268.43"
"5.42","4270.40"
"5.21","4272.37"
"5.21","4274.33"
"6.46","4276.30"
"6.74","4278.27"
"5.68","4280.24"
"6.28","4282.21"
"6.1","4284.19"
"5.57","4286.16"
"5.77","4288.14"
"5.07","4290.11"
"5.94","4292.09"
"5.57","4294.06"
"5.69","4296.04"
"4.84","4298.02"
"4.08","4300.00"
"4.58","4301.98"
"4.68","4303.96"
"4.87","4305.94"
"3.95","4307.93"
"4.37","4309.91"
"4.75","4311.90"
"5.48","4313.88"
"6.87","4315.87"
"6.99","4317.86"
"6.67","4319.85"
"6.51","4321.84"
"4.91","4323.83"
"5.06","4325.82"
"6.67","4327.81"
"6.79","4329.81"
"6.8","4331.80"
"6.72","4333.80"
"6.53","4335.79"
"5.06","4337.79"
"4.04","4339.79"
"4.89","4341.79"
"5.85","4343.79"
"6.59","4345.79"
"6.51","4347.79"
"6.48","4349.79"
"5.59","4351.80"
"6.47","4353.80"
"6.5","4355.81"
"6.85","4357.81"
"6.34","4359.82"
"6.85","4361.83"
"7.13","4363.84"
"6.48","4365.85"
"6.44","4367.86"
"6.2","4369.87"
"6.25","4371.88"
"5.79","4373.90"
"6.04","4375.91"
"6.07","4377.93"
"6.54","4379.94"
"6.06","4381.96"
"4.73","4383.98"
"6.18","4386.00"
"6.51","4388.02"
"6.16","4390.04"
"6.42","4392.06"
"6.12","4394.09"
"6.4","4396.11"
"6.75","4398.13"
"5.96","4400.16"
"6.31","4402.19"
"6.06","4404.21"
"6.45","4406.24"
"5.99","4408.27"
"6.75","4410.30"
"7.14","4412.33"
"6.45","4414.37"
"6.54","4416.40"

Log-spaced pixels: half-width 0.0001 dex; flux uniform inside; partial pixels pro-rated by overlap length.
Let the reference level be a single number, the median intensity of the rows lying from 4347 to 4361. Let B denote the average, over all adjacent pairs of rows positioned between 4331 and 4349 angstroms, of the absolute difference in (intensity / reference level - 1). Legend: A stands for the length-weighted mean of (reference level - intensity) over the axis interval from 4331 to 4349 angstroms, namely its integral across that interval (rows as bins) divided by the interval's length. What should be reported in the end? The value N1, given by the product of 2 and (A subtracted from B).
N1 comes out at -0.98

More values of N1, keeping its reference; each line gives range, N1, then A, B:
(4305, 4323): -1.58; 0.88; 0.086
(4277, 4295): -1.05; 0.61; 0.087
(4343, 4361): -0.10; 0.12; 0.068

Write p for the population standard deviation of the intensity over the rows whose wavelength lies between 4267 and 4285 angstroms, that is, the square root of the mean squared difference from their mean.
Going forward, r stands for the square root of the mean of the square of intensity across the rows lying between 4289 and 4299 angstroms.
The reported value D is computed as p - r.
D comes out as -4.9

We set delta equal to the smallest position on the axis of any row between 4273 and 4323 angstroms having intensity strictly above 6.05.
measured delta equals 4276.30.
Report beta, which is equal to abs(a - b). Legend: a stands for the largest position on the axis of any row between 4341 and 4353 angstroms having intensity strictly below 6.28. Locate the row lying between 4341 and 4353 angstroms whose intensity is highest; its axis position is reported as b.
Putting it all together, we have 6.0 angstroms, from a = 4351.80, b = 4345.79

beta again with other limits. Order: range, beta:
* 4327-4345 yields 12.0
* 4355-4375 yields 10.1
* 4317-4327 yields 8.0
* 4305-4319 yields 4.0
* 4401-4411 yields 2.0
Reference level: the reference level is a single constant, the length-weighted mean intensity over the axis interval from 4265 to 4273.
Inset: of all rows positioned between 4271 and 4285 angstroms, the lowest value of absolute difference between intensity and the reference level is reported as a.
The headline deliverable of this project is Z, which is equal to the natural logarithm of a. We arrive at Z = -1.7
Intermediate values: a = 0.2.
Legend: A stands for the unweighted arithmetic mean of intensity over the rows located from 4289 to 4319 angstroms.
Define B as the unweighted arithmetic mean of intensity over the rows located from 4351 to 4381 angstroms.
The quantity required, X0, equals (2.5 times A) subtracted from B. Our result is -6.6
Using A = 5.2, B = 6.37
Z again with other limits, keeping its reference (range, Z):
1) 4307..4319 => -0.8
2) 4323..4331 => -0.3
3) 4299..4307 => 0.1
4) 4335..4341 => -0.5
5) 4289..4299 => -4.0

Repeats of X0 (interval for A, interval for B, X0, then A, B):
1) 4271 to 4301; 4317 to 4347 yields -8.0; 5.6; 6.01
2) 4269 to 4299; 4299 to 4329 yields -8.9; 5.7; 5.36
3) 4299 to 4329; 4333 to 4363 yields -7.3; 5.4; 6.08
